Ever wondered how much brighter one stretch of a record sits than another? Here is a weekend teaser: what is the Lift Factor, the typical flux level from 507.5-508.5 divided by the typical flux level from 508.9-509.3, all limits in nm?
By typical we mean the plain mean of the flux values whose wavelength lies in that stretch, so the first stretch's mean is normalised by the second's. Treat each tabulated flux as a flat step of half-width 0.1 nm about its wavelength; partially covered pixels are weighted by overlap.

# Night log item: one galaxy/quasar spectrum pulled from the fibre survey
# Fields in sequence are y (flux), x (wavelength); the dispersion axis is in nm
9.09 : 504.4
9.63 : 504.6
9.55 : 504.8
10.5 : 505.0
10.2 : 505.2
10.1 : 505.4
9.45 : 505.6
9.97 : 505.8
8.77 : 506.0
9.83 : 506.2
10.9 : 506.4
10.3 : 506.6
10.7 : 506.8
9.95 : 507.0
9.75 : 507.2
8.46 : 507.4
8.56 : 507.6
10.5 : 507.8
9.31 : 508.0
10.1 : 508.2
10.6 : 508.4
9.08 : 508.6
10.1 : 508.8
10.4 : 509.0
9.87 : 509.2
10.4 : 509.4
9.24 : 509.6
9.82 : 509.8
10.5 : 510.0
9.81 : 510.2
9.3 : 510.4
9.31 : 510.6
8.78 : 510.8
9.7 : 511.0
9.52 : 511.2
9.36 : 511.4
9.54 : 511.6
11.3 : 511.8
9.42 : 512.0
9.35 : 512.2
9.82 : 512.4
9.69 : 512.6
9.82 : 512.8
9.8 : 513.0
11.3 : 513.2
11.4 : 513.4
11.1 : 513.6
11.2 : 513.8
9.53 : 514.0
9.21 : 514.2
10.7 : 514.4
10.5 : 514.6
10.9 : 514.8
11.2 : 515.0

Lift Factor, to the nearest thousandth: 0.968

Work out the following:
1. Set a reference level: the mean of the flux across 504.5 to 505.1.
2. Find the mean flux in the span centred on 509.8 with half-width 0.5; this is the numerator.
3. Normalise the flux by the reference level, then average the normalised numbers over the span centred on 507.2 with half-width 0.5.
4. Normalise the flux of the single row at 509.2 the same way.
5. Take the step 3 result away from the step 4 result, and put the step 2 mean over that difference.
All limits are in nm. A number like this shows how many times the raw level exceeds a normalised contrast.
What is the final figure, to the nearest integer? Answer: 255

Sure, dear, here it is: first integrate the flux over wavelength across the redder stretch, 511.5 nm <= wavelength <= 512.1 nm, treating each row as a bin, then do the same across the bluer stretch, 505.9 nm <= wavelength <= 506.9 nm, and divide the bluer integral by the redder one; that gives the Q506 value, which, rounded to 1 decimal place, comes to 1.7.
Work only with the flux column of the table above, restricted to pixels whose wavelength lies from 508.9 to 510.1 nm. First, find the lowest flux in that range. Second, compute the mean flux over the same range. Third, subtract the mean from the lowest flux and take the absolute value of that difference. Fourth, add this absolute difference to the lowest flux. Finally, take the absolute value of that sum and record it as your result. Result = 10.0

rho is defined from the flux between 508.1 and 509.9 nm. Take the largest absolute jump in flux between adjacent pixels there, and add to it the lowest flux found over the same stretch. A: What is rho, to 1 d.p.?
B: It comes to 10.6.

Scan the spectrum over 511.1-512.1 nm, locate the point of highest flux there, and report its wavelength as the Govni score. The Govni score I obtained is 511.8 nm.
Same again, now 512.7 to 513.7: 513.4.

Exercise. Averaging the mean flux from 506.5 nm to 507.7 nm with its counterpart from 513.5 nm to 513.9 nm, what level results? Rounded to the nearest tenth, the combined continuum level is 10.4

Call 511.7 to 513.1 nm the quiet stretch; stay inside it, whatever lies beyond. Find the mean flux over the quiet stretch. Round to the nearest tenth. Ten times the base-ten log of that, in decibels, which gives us 10.0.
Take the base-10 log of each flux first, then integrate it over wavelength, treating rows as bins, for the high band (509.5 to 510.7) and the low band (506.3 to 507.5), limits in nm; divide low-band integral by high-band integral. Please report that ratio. 1.015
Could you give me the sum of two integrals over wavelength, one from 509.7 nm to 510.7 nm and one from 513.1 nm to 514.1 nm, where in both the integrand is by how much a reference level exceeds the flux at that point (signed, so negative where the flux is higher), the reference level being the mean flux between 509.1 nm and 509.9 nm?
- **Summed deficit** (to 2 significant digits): -0.99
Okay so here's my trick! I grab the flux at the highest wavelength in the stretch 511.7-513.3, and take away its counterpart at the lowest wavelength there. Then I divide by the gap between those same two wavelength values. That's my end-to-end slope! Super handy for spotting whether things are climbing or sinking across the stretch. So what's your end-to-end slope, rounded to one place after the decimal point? 0.0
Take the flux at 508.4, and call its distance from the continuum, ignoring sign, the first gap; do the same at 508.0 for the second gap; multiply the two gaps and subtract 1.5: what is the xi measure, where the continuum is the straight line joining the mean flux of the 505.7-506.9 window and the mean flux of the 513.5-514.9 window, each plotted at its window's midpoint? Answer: -1.14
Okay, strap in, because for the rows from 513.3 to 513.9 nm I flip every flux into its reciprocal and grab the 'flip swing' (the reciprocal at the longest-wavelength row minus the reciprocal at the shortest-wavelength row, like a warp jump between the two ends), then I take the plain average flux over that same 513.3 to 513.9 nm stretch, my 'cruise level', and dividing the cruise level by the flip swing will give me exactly 7171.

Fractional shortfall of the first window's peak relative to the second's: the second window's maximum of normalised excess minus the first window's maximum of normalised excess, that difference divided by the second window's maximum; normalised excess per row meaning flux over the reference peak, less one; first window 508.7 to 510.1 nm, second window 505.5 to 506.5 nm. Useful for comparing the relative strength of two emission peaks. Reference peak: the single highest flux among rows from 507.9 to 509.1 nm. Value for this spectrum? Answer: 1.33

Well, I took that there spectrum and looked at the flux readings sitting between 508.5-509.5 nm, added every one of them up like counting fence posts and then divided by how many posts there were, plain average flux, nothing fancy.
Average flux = 10.0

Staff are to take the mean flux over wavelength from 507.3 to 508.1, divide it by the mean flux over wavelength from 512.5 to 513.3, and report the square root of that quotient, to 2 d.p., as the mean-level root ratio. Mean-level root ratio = 0.95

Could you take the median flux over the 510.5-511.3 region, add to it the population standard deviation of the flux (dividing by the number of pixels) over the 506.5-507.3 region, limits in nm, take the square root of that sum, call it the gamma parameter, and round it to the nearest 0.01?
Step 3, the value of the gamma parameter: 3.13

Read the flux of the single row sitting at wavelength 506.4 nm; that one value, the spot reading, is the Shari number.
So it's 10.9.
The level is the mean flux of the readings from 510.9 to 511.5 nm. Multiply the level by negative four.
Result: -38.1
